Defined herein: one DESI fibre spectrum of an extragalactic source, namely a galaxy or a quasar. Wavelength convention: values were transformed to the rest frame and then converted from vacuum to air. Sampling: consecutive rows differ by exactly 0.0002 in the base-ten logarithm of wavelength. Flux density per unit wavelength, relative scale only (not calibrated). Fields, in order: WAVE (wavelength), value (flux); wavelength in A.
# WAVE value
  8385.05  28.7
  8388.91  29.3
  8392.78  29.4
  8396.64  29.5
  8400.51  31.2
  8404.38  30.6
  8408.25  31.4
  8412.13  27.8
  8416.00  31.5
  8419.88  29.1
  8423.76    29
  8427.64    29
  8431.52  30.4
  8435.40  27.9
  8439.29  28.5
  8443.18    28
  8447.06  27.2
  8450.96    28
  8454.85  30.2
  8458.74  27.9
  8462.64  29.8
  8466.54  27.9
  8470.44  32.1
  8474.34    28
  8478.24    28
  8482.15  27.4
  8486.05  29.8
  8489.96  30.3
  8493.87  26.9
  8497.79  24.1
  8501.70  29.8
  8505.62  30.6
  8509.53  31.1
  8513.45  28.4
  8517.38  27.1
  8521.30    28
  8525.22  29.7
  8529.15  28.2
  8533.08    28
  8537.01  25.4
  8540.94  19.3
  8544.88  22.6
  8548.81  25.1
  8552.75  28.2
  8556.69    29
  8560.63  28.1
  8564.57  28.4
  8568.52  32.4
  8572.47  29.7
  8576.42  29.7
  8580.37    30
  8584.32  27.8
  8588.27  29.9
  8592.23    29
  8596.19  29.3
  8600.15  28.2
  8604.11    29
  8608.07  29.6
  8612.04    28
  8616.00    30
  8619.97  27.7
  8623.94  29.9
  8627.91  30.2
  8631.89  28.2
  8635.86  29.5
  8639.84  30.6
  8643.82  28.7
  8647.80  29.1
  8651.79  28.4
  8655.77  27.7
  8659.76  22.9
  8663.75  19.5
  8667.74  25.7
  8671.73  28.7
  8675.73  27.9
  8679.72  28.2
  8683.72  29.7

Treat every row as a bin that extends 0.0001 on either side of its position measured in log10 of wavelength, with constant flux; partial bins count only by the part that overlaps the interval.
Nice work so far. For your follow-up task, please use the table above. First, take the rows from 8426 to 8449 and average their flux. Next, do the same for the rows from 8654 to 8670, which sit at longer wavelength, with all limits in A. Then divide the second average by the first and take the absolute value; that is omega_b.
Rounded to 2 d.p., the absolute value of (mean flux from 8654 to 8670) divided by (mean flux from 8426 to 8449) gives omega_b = 0.84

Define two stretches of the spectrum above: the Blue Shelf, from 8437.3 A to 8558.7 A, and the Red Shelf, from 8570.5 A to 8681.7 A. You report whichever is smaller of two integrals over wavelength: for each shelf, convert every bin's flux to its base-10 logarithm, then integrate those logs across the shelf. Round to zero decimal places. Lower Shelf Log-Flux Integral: 161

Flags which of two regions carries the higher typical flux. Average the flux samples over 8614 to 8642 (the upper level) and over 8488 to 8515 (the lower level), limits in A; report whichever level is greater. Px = 29.4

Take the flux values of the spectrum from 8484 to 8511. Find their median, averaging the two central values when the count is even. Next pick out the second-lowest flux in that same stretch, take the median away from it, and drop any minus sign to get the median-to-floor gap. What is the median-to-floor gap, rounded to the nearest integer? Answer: 3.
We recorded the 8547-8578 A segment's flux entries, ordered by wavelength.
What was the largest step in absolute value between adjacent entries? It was 4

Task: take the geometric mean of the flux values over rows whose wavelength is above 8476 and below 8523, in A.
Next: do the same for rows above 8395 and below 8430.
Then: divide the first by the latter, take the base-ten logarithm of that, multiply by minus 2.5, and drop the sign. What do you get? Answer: 0.055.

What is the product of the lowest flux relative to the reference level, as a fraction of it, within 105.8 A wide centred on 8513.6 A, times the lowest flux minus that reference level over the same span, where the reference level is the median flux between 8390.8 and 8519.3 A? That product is -6.5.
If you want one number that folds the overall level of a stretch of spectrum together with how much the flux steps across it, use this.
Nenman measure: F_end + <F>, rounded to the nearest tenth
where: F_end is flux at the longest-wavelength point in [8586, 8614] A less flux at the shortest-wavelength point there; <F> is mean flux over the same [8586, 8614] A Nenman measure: 27.1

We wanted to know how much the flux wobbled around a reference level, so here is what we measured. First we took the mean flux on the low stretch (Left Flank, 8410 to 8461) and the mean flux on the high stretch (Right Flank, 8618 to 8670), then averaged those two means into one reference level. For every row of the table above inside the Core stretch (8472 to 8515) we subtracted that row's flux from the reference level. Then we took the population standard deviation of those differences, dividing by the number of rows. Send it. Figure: 1.9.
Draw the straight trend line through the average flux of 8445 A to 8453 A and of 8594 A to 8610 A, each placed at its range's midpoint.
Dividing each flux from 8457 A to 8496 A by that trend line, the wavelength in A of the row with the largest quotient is 8470.44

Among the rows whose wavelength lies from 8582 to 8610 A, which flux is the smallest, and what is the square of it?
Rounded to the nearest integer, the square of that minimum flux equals 773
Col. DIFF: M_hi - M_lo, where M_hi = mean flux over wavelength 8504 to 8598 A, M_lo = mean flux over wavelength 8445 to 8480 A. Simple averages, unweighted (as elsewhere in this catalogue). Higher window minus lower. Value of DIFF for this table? -0.7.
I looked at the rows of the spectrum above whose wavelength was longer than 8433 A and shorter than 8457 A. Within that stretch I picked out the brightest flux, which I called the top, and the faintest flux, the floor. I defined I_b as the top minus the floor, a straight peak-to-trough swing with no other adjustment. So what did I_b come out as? 3.0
